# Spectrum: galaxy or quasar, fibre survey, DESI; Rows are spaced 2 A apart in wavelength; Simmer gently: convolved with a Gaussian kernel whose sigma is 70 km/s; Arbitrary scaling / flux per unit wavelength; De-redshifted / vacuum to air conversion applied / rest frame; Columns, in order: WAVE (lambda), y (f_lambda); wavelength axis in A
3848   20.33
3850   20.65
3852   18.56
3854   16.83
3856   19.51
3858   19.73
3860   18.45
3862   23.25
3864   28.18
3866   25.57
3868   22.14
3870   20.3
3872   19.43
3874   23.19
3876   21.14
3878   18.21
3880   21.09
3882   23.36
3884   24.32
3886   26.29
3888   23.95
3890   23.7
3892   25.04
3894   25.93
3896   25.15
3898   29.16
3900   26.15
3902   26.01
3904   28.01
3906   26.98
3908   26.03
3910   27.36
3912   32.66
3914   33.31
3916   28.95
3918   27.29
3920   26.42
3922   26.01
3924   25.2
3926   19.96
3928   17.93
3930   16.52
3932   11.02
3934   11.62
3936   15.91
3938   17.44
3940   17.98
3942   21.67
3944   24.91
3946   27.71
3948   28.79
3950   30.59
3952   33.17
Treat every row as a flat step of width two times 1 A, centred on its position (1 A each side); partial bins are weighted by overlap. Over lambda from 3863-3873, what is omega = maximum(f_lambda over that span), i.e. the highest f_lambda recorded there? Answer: 28.18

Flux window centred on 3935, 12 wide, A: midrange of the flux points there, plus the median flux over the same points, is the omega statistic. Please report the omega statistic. 31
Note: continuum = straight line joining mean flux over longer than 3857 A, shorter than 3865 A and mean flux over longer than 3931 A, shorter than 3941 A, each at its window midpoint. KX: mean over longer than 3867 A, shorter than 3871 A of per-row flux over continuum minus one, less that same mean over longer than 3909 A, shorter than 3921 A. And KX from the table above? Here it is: -0.7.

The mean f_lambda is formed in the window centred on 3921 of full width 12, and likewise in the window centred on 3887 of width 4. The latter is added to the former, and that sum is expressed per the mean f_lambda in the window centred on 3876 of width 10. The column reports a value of 2.5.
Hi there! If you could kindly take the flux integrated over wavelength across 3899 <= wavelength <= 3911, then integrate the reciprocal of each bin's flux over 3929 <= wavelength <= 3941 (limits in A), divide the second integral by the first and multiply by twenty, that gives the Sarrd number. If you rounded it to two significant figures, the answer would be 0.051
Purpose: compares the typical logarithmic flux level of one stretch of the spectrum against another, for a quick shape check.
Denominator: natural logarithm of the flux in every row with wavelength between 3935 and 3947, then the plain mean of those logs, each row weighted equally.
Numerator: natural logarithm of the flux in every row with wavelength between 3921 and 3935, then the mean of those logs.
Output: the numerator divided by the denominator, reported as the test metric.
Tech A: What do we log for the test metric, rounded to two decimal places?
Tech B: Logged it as 0.95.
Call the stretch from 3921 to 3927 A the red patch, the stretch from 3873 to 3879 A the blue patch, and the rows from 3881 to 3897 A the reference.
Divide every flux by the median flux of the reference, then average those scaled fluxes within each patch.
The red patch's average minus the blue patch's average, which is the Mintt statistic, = 0.12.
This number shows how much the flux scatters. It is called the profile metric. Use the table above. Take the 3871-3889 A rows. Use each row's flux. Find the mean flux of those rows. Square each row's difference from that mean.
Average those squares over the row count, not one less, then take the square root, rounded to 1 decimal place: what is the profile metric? 2.4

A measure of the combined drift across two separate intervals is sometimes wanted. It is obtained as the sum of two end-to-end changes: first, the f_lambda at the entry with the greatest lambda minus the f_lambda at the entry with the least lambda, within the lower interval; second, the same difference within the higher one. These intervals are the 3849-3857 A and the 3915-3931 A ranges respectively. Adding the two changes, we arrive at -14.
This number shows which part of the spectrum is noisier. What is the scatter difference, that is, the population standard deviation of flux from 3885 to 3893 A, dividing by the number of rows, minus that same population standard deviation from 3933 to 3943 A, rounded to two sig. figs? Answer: -2.2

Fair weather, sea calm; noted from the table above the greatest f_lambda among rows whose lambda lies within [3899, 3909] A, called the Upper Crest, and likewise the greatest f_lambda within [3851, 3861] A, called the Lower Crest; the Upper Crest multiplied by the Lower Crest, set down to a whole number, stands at 553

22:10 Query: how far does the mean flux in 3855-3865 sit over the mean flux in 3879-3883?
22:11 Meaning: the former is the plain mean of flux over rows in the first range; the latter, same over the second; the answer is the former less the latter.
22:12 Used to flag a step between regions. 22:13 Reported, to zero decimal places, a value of 0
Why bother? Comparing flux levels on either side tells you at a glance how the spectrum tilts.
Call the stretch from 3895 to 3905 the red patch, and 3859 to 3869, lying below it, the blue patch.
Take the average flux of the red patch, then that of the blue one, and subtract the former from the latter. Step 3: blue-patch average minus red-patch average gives -3.4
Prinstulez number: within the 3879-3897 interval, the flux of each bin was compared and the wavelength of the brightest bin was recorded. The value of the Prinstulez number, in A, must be 3886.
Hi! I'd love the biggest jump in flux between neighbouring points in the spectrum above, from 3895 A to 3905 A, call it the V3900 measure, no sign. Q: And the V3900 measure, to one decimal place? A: 4.0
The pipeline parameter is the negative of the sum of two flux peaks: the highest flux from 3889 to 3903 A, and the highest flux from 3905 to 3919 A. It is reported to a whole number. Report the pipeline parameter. -62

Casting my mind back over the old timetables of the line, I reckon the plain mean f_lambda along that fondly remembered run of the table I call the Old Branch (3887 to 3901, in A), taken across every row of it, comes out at 26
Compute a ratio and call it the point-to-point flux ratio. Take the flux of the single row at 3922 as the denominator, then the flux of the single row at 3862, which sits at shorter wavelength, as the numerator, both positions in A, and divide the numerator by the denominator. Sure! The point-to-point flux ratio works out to 0.89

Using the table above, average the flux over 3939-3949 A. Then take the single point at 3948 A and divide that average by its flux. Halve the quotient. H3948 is 0.420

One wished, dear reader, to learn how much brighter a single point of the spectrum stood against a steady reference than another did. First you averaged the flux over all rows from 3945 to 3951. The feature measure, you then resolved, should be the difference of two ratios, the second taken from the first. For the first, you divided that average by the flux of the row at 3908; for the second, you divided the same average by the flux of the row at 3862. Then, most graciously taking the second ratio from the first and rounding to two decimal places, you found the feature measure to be -0.13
